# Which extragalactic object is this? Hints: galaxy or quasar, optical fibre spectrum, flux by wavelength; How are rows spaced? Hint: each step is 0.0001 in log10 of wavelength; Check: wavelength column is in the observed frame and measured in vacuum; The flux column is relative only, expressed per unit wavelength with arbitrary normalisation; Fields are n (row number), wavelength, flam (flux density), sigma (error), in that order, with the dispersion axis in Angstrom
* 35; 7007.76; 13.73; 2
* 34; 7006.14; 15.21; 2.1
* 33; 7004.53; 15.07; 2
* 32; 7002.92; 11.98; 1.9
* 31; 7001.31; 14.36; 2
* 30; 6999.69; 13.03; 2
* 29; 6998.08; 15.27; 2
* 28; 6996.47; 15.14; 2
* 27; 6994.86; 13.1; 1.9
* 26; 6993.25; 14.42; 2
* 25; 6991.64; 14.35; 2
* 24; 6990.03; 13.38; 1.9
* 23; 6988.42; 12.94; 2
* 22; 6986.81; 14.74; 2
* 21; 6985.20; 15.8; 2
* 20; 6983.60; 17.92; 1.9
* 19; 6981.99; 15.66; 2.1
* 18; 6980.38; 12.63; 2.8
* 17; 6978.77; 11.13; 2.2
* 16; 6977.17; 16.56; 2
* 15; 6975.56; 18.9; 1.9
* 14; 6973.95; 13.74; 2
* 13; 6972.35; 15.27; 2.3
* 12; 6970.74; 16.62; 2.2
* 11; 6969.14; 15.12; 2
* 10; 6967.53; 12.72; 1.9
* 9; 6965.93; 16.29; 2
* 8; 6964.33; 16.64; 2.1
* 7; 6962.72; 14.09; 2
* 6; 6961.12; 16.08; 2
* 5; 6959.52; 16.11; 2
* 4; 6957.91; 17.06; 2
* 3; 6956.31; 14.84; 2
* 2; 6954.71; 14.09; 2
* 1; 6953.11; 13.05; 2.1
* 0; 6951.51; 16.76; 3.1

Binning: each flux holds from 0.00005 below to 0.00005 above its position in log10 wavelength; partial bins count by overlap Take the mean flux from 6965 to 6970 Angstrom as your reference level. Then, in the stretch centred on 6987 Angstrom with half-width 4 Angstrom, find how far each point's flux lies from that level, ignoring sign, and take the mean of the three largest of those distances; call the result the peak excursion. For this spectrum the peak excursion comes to 2.1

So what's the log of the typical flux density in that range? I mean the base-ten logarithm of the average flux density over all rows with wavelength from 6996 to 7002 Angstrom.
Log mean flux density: 1.16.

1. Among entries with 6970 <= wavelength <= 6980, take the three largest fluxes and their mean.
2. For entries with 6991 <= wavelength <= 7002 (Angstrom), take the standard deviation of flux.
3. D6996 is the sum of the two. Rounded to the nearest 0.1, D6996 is 18.2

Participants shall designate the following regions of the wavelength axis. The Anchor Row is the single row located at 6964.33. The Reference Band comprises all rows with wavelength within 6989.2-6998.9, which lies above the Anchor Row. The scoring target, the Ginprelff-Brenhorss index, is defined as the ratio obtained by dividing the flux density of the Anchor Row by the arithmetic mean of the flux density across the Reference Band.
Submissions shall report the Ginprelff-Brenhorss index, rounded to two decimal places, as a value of 1.17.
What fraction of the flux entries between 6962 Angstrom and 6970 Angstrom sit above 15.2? 0.40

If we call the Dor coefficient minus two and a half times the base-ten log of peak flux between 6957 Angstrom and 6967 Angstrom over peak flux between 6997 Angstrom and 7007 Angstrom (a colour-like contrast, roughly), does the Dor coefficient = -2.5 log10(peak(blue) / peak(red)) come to -0.120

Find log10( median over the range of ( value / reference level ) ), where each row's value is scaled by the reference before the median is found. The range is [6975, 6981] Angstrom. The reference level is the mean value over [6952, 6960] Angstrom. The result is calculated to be -0.013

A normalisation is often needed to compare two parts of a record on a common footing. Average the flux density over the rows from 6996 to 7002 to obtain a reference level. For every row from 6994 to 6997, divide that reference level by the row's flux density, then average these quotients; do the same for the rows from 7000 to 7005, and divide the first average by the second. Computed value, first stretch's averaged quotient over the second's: 0.97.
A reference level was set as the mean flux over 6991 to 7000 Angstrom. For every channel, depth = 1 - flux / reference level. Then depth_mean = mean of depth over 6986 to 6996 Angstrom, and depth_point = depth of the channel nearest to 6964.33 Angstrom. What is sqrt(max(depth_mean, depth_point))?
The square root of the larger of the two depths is 0.17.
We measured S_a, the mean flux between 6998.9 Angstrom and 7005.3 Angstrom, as 13.6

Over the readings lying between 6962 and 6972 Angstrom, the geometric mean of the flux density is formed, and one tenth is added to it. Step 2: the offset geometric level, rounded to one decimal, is 15.3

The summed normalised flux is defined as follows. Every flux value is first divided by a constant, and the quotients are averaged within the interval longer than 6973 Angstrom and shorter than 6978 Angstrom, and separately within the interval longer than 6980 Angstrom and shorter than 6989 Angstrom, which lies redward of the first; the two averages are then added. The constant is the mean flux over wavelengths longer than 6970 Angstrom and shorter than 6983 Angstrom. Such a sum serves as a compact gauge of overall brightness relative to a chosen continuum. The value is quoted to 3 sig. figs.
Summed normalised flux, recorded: 2.08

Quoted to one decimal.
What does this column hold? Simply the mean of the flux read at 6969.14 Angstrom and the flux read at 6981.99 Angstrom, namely 15.4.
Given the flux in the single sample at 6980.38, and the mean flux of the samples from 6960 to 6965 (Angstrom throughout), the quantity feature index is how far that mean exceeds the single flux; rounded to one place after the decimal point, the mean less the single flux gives 3.0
